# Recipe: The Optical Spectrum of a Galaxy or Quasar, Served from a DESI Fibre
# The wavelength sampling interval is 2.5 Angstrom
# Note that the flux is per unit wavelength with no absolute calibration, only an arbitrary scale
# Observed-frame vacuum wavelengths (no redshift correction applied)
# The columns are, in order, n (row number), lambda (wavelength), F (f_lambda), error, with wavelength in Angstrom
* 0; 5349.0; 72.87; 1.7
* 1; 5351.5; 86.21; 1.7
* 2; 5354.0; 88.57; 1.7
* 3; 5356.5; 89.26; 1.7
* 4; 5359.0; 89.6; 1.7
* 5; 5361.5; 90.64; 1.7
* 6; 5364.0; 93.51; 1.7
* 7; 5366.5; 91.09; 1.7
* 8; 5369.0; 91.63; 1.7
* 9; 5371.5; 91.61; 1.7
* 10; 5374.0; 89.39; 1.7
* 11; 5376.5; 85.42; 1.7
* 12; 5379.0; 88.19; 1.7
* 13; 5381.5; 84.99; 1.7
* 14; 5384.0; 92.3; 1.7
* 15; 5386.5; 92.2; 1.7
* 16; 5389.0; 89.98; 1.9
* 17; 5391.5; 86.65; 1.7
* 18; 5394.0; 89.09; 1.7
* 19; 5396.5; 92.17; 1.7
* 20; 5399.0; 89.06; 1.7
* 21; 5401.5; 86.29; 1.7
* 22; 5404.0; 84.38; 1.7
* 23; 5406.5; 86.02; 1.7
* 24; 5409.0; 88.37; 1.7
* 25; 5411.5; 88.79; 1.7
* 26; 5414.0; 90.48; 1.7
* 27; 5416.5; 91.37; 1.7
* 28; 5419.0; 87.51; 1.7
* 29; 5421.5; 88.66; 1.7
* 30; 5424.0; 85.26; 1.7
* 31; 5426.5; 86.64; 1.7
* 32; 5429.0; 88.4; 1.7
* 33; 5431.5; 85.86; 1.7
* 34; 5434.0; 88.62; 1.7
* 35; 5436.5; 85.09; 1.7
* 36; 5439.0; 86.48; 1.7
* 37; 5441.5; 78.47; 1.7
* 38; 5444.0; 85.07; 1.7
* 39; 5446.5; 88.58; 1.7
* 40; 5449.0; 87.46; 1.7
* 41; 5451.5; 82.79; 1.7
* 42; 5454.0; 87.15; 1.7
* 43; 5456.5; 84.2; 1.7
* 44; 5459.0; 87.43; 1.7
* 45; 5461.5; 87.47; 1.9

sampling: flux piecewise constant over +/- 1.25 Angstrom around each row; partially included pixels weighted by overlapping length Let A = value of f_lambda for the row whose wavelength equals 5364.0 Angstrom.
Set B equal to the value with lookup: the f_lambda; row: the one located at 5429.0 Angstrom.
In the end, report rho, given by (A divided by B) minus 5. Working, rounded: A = 93.51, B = 88.4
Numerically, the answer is -3.94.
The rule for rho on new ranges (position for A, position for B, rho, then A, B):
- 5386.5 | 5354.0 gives -3.96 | 92.2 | 88.57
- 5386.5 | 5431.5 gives -3.93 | 92.2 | 85.86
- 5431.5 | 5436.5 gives -3.99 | 85.86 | 85.09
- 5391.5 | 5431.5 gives -3.99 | 86.65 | 85.86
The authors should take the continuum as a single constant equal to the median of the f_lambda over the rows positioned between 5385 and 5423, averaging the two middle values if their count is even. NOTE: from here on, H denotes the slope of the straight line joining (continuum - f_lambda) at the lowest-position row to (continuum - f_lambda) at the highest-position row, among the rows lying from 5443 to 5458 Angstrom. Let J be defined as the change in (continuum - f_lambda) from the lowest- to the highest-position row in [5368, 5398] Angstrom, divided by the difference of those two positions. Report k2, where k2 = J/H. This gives -0.3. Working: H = 0.07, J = -0.02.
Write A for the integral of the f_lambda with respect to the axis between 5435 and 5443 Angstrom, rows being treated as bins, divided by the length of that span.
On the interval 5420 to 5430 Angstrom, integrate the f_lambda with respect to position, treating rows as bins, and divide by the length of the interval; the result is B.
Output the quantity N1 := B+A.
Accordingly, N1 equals 171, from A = 84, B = 87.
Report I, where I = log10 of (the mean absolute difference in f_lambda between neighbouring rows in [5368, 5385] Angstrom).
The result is 0.51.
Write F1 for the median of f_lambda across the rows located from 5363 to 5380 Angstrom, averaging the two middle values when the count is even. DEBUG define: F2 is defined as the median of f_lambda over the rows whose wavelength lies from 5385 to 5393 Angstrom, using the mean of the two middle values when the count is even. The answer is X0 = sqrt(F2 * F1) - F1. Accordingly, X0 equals -0.6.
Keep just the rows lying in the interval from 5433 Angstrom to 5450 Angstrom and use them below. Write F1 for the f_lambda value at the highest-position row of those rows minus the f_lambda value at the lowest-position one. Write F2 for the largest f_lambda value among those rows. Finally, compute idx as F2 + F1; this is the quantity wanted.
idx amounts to 87.5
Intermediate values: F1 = -1.2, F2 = 88.62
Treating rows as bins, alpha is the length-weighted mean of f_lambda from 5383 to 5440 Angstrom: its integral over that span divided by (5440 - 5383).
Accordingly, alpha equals 88.2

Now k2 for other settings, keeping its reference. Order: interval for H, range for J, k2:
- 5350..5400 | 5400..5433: -0.2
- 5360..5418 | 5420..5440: -9.4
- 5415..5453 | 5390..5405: 0.7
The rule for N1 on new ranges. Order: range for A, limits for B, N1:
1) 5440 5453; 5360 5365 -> 176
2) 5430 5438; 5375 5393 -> 175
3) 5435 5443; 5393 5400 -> 174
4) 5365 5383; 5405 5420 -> 178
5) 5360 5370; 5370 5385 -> 180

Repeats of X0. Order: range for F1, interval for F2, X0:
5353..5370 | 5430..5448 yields -2.4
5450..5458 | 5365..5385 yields 3.0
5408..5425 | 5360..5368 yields 1.2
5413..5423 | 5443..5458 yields -1.7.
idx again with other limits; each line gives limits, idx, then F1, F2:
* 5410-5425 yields 87.8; -3.5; 91.37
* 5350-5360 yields 93.0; 3.4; 89.6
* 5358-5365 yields 97.4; 3.9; 93.51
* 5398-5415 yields 91.9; 1.4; 90.48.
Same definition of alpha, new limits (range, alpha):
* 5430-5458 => 85.5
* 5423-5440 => 86.6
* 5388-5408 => 87.9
